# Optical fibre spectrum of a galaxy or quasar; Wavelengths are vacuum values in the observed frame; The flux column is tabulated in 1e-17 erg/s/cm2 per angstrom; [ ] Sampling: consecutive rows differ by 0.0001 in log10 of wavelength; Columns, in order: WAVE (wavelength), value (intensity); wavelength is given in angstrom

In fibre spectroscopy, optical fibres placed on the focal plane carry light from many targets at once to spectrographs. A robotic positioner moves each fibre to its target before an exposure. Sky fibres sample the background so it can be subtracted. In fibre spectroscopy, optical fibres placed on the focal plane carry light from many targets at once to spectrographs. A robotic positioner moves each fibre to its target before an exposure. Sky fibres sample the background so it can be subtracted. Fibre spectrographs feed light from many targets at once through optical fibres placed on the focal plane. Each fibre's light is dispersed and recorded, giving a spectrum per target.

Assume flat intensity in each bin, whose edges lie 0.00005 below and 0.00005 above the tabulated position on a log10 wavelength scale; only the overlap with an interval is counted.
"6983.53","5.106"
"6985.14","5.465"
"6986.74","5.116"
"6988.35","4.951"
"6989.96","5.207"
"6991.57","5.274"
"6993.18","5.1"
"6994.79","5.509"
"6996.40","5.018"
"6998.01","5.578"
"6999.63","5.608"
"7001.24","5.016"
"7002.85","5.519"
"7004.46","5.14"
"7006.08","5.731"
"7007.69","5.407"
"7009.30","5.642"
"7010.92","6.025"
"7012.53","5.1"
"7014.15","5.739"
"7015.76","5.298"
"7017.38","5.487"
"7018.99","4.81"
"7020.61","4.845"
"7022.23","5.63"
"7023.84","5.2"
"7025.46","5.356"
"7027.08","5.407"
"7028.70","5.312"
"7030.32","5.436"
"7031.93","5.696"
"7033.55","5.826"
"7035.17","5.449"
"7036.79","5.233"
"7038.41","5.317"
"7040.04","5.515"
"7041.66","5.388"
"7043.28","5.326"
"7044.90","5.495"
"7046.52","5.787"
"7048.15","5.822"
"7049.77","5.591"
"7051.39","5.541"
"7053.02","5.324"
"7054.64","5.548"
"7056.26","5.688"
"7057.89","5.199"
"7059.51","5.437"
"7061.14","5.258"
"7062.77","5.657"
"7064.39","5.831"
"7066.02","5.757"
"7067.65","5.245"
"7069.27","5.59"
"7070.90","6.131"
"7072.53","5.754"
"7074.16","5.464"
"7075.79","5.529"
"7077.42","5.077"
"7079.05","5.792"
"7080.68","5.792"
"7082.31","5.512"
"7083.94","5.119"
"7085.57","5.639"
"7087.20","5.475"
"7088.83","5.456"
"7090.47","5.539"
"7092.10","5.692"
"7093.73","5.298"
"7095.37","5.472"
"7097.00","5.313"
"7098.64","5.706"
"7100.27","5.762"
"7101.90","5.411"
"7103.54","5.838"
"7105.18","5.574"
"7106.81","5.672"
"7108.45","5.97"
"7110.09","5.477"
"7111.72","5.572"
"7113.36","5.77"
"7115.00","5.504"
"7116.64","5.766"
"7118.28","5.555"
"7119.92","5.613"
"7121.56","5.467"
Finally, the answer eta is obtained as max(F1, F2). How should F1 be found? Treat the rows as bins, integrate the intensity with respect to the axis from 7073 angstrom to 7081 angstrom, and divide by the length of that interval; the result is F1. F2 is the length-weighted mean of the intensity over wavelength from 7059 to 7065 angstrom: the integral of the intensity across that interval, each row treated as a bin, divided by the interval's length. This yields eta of 5.54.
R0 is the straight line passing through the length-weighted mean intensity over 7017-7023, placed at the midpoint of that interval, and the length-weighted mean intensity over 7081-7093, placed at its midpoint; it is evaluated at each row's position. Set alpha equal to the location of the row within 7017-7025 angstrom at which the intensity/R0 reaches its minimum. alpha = 7018.99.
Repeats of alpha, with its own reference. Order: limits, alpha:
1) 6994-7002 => 7001.24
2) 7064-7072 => 7067.65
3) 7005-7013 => 7012.53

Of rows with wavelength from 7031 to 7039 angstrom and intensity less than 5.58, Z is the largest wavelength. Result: 7038.41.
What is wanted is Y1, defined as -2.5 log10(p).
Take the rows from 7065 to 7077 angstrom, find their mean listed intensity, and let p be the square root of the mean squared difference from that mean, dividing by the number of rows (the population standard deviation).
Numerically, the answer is 1.47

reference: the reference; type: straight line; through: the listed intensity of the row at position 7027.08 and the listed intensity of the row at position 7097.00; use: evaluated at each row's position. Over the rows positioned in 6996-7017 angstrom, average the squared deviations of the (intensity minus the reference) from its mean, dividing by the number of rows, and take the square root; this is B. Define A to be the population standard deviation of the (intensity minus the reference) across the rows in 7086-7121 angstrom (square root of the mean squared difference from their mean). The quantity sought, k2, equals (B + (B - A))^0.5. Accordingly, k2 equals 0.7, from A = 0.17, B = 0.31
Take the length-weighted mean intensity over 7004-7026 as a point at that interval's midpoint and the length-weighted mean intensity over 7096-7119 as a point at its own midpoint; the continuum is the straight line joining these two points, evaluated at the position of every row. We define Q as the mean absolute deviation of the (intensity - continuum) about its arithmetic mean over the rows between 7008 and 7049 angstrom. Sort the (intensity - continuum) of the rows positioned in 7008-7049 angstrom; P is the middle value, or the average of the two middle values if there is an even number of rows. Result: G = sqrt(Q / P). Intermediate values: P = 0.01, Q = 0.22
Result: 6.4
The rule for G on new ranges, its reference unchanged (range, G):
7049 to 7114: 4.4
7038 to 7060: 1.9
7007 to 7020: 2.1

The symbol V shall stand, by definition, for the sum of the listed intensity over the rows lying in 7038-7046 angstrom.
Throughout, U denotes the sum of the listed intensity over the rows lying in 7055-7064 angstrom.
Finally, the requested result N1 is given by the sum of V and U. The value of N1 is 54.3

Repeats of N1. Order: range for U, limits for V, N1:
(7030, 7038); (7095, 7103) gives 55.3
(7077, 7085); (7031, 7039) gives 54.8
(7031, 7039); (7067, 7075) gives 55.7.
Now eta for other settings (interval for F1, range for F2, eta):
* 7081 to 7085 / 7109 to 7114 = 5.62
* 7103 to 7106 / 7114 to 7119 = 5.70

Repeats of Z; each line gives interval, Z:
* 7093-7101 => 7097.00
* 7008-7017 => 7015.76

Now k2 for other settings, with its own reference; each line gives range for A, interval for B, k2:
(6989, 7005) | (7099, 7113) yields 0.4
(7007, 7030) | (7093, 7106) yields 0.3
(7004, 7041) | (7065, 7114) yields 0.4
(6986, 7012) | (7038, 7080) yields 0.4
